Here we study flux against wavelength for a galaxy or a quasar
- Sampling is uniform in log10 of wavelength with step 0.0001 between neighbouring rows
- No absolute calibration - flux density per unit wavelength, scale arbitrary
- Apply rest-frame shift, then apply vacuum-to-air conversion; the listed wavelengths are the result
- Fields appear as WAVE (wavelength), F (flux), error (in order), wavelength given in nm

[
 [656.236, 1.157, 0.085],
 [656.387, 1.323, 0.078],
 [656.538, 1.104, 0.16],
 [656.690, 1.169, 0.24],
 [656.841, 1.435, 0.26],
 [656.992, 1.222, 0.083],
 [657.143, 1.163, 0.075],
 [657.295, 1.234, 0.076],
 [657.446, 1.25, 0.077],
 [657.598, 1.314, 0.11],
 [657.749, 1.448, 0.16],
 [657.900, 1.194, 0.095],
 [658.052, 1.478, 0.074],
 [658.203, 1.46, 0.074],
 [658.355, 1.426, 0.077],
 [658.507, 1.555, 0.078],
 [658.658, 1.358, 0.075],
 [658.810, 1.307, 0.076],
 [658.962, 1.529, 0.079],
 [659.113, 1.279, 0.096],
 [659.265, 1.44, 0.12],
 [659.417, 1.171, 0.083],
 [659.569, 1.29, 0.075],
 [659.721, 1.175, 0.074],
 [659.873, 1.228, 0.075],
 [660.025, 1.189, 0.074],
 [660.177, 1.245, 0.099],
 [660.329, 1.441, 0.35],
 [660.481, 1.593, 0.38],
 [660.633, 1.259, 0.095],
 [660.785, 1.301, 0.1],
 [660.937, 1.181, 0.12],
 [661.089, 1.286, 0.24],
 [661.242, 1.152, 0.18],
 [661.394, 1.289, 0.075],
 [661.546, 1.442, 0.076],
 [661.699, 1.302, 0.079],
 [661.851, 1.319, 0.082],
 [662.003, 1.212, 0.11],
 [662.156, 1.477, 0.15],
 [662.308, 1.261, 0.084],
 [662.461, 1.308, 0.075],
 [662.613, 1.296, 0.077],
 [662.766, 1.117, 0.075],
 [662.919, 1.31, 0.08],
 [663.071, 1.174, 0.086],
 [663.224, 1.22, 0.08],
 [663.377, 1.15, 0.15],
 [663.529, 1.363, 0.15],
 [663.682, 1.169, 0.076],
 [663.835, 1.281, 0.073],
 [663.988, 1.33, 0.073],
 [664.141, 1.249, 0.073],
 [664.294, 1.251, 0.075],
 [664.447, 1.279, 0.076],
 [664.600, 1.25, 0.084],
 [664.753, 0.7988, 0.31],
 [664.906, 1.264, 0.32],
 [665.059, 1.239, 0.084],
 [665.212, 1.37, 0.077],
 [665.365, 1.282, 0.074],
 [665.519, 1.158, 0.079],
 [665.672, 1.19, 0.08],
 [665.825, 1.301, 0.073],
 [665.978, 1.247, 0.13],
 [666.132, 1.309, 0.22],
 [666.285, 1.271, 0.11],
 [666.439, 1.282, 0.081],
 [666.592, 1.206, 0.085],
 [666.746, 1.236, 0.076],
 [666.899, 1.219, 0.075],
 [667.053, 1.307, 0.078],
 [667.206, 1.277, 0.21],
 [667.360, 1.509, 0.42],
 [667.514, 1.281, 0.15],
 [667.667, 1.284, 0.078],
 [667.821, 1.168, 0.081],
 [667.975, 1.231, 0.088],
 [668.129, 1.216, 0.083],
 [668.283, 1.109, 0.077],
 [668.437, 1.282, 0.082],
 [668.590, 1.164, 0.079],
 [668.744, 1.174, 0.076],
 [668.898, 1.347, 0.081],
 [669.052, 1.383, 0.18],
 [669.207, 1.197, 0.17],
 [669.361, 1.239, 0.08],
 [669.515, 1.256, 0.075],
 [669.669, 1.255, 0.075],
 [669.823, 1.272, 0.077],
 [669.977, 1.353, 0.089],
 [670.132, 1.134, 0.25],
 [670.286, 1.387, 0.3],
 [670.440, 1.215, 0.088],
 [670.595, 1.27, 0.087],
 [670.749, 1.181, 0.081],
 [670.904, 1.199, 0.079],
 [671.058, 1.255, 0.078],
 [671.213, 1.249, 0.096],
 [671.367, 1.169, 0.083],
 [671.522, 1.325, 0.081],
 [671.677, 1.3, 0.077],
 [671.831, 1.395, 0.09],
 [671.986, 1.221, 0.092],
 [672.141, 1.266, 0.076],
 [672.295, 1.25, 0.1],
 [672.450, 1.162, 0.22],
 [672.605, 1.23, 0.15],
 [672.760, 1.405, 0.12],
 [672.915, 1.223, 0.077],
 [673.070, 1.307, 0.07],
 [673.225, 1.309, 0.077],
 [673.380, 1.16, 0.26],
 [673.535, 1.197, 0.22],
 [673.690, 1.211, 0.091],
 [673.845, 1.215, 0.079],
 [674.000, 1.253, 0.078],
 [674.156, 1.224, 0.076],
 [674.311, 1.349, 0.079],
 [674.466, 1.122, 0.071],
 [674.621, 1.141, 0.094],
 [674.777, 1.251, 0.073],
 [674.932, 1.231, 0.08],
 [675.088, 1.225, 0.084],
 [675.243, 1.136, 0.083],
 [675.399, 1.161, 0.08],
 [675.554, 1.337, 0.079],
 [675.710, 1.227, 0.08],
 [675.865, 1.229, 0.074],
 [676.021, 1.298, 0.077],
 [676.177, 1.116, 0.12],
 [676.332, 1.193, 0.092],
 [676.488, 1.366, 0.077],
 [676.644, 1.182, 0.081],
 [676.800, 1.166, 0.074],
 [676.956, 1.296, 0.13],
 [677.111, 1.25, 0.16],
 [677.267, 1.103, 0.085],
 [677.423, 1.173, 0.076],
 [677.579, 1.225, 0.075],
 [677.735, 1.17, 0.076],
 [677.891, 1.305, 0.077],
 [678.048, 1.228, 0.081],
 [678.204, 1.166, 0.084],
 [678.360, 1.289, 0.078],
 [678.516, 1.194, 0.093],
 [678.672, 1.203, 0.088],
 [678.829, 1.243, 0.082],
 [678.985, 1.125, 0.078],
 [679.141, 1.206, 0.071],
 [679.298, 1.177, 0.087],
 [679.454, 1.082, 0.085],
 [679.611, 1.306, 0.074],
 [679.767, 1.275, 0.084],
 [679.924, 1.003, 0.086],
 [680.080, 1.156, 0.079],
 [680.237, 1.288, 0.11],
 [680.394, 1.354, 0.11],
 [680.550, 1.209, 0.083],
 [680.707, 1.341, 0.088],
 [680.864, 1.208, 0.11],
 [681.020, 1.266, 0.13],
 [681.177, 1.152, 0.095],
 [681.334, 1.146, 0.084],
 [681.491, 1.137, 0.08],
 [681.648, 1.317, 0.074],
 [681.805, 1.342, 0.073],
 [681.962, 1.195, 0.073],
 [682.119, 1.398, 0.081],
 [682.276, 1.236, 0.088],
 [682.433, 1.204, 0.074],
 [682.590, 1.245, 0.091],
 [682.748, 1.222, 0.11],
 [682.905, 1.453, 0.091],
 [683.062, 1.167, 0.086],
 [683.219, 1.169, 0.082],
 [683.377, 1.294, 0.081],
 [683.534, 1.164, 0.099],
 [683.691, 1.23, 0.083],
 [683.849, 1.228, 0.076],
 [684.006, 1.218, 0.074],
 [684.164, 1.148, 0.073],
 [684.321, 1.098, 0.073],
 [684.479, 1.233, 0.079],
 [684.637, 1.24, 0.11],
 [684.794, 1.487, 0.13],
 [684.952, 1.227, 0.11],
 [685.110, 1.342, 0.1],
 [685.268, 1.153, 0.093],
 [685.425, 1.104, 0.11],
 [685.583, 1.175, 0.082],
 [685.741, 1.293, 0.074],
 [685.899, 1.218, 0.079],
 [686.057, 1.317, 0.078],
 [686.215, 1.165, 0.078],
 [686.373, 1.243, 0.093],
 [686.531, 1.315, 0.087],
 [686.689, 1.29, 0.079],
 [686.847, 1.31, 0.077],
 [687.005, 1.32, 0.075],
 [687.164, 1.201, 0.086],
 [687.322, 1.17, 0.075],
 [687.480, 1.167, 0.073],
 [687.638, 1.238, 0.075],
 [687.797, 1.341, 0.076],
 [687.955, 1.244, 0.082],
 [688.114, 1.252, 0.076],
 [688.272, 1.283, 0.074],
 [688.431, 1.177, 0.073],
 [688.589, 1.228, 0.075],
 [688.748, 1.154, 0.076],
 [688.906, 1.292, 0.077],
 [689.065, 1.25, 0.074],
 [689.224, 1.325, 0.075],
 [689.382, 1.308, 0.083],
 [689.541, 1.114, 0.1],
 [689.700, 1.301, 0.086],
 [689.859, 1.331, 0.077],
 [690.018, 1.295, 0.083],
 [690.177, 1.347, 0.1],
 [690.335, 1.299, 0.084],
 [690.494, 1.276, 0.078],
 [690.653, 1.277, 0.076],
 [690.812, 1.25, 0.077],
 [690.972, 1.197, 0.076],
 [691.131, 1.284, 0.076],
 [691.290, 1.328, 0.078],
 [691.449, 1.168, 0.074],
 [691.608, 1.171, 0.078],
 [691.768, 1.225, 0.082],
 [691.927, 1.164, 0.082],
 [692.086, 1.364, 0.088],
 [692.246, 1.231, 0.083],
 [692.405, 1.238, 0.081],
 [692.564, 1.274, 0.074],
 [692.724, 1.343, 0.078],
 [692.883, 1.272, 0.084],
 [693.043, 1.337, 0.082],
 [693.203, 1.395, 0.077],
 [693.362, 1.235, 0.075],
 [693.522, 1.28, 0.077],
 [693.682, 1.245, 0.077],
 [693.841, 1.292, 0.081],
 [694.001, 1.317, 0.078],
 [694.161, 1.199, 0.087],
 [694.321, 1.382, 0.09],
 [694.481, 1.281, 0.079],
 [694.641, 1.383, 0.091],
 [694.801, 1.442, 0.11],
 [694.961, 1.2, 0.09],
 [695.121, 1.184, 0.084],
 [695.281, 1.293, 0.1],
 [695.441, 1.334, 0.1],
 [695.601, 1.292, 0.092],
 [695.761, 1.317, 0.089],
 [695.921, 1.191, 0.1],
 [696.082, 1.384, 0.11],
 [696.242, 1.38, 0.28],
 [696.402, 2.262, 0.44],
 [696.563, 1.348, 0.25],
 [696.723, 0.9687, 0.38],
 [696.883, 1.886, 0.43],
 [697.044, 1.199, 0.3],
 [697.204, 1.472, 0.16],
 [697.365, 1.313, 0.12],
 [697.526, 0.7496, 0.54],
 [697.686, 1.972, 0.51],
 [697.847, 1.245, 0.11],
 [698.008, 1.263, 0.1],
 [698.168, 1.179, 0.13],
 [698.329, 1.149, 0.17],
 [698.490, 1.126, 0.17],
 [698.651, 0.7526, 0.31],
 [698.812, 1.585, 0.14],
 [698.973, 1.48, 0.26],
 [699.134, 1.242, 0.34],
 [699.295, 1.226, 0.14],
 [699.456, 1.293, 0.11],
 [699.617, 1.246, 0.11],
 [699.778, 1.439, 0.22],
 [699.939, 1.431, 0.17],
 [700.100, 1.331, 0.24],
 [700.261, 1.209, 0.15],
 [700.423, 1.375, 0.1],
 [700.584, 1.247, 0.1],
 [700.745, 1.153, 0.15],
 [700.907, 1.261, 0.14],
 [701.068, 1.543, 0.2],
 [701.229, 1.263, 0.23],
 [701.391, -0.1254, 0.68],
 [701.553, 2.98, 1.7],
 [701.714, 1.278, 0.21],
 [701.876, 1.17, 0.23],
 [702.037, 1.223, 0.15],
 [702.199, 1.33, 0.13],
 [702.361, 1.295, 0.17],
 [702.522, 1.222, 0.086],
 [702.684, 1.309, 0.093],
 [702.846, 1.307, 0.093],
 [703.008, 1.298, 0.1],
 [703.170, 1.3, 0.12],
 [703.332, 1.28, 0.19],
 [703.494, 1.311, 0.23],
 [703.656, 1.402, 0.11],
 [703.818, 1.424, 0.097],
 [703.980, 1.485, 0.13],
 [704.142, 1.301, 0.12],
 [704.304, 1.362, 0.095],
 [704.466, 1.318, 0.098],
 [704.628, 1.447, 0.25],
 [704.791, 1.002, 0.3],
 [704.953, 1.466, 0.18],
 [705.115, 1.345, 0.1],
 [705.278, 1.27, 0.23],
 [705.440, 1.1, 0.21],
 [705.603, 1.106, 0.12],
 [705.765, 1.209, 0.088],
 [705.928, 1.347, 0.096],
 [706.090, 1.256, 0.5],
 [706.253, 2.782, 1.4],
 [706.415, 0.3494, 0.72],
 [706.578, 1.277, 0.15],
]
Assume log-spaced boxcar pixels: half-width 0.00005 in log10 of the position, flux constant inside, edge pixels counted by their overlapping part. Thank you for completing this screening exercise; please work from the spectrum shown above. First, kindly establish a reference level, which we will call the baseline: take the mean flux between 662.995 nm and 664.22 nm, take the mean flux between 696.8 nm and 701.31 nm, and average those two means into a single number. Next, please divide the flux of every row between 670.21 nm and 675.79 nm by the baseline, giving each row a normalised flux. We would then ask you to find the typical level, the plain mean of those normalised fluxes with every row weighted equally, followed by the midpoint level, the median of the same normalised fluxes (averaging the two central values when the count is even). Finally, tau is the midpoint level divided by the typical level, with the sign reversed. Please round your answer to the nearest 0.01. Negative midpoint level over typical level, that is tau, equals -0.99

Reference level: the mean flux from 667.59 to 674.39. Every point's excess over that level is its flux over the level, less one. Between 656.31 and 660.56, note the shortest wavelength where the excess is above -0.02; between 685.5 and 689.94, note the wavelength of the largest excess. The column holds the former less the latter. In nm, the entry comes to -31.41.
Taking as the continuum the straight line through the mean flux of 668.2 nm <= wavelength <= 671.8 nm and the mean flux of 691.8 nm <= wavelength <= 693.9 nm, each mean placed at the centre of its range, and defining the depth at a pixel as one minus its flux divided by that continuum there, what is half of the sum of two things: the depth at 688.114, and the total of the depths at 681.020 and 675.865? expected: 0.020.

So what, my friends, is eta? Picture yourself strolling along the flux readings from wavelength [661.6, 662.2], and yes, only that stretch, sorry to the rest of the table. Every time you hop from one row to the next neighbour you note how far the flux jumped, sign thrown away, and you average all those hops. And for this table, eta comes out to 0.130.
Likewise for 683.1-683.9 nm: 0.081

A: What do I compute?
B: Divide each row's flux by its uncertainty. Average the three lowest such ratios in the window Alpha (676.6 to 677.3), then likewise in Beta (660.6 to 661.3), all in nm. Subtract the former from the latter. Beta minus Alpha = -3.1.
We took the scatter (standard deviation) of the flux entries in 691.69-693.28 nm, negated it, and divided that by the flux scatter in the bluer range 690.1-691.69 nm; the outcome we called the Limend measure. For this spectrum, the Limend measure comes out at -1.2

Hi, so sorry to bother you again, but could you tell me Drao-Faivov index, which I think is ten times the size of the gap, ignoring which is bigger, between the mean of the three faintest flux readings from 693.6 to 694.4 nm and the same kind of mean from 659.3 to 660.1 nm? 0.7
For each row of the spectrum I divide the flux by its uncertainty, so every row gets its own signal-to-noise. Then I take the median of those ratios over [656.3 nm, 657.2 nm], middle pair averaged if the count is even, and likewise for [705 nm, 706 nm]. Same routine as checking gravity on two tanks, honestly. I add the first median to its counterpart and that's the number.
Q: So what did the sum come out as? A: 22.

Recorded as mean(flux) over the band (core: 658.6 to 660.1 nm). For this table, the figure 1.30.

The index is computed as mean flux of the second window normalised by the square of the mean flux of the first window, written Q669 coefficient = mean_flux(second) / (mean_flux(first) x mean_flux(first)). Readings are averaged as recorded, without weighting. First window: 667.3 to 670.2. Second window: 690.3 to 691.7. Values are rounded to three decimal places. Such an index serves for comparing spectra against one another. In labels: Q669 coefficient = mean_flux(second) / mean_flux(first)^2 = 0.793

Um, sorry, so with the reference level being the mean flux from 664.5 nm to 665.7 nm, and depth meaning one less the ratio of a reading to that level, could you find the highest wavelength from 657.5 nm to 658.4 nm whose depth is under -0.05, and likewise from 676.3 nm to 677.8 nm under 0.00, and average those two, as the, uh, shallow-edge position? 667.97 nm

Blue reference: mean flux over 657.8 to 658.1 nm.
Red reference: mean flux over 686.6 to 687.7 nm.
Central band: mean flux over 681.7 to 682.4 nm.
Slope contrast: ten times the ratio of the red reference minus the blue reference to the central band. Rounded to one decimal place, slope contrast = -0.7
